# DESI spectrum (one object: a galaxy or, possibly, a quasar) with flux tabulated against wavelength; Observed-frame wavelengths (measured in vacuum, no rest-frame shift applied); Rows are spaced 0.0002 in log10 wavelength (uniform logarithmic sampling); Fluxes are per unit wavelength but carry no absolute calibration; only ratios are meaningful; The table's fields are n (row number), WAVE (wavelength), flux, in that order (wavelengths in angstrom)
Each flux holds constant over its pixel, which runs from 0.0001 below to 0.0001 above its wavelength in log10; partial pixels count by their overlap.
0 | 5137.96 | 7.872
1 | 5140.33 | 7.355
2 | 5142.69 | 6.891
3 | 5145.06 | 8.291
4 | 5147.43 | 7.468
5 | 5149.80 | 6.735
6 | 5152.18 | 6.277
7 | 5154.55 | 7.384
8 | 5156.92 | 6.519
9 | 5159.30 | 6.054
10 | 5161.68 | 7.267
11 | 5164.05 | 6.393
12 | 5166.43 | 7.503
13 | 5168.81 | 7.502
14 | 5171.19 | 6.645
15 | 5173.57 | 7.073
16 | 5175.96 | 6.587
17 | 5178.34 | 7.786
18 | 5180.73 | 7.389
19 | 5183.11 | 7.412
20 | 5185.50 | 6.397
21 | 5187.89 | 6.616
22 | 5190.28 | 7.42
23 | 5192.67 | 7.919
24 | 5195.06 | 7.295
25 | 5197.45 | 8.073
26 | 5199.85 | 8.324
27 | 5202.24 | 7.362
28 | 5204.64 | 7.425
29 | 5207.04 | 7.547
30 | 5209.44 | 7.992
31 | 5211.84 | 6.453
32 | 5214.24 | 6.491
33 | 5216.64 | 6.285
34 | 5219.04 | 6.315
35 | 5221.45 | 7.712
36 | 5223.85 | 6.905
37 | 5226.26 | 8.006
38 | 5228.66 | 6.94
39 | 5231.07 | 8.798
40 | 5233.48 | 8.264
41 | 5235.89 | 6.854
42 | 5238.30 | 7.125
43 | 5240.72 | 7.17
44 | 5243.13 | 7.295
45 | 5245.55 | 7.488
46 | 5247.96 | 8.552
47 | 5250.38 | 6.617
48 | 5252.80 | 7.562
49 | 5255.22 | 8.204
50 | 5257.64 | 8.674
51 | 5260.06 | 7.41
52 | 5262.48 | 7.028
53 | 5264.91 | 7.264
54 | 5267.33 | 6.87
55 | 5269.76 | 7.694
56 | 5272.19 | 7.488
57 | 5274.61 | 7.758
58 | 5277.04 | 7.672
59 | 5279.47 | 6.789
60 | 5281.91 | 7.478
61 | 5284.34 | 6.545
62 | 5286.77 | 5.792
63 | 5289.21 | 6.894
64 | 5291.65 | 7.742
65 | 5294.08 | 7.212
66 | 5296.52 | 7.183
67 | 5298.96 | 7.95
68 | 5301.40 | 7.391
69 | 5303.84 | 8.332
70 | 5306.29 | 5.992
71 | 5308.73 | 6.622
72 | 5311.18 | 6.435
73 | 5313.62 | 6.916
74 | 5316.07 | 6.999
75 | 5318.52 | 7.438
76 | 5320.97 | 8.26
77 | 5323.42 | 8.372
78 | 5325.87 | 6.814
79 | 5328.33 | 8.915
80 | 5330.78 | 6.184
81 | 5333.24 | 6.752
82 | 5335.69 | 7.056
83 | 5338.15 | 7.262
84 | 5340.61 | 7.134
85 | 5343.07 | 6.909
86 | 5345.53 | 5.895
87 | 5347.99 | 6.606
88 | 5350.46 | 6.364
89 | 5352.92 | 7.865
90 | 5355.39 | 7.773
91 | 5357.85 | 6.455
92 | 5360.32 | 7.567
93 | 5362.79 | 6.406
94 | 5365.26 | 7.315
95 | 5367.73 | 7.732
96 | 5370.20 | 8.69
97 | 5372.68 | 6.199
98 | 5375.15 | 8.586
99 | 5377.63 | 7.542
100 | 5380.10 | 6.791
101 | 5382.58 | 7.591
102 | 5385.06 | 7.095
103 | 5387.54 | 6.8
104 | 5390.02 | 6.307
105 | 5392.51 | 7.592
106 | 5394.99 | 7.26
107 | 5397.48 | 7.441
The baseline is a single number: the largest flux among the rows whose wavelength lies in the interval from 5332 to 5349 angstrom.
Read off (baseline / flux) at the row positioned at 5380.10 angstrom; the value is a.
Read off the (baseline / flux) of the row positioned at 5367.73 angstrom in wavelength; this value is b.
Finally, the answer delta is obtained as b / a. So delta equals 0.88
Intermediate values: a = 1.07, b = 0.94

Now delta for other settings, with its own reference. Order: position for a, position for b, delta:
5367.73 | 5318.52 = 1.04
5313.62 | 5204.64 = 0.93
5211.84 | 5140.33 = 0.88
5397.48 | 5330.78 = 1.20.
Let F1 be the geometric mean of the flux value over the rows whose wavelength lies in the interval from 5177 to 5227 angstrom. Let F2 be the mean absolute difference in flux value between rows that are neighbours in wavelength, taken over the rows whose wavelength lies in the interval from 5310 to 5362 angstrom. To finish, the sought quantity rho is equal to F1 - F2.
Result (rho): 6.48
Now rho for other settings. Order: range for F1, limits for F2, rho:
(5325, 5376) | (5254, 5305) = 6.51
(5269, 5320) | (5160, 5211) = 6.57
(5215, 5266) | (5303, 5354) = 6.60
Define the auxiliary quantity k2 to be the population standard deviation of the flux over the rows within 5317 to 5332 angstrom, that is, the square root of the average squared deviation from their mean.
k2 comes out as 0.9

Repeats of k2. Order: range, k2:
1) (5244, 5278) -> 0.6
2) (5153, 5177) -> 0.5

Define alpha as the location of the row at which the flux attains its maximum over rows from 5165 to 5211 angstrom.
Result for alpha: 5199.85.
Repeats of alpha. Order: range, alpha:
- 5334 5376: 5370.20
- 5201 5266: 5231.07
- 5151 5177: 5166.43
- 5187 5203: 5199.85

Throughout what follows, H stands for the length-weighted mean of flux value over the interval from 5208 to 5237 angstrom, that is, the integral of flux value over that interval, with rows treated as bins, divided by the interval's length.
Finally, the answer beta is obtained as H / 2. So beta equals 3.63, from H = 7.26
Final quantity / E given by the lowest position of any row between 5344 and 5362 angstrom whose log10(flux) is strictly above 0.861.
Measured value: 5352.92 angstrom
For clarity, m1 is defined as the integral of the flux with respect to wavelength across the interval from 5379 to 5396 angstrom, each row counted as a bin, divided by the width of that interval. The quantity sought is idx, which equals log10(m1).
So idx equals 0.85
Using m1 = 7.1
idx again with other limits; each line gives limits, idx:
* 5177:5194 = 0.86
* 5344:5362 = 0.84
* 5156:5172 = 0.84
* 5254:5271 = 0.88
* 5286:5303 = 0.86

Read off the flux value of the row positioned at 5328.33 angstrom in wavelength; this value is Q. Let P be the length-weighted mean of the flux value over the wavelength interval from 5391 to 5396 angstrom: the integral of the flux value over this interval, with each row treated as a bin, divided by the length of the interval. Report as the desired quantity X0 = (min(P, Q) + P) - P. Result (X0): 7.37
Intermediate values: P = 7.37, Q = 8.915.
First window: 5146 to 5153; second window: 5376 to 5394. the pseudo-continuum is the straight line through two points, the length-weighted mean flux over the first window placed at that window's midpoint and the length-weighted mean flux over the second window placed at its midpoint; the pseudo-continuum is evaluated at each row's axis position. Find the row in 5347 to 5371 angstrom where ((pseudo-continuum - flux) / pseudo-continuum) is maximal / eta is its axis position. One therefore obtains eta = 5350.46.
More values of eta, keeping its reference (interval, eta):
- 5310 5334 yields 5330.78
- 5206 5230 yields 5216.64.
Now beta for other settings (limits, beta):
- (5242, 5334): 3.67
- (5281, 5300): 3.54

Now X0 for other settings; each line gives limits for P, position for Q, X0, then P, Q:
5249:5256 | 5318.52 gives 7.44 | 7.44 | 7.438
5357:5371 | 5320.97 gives 7.35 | 7.35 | 8.26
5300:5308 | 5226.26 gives 7.22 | 7.22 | 8.006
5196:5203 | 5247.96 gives 7.93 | 7.93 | 8.552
